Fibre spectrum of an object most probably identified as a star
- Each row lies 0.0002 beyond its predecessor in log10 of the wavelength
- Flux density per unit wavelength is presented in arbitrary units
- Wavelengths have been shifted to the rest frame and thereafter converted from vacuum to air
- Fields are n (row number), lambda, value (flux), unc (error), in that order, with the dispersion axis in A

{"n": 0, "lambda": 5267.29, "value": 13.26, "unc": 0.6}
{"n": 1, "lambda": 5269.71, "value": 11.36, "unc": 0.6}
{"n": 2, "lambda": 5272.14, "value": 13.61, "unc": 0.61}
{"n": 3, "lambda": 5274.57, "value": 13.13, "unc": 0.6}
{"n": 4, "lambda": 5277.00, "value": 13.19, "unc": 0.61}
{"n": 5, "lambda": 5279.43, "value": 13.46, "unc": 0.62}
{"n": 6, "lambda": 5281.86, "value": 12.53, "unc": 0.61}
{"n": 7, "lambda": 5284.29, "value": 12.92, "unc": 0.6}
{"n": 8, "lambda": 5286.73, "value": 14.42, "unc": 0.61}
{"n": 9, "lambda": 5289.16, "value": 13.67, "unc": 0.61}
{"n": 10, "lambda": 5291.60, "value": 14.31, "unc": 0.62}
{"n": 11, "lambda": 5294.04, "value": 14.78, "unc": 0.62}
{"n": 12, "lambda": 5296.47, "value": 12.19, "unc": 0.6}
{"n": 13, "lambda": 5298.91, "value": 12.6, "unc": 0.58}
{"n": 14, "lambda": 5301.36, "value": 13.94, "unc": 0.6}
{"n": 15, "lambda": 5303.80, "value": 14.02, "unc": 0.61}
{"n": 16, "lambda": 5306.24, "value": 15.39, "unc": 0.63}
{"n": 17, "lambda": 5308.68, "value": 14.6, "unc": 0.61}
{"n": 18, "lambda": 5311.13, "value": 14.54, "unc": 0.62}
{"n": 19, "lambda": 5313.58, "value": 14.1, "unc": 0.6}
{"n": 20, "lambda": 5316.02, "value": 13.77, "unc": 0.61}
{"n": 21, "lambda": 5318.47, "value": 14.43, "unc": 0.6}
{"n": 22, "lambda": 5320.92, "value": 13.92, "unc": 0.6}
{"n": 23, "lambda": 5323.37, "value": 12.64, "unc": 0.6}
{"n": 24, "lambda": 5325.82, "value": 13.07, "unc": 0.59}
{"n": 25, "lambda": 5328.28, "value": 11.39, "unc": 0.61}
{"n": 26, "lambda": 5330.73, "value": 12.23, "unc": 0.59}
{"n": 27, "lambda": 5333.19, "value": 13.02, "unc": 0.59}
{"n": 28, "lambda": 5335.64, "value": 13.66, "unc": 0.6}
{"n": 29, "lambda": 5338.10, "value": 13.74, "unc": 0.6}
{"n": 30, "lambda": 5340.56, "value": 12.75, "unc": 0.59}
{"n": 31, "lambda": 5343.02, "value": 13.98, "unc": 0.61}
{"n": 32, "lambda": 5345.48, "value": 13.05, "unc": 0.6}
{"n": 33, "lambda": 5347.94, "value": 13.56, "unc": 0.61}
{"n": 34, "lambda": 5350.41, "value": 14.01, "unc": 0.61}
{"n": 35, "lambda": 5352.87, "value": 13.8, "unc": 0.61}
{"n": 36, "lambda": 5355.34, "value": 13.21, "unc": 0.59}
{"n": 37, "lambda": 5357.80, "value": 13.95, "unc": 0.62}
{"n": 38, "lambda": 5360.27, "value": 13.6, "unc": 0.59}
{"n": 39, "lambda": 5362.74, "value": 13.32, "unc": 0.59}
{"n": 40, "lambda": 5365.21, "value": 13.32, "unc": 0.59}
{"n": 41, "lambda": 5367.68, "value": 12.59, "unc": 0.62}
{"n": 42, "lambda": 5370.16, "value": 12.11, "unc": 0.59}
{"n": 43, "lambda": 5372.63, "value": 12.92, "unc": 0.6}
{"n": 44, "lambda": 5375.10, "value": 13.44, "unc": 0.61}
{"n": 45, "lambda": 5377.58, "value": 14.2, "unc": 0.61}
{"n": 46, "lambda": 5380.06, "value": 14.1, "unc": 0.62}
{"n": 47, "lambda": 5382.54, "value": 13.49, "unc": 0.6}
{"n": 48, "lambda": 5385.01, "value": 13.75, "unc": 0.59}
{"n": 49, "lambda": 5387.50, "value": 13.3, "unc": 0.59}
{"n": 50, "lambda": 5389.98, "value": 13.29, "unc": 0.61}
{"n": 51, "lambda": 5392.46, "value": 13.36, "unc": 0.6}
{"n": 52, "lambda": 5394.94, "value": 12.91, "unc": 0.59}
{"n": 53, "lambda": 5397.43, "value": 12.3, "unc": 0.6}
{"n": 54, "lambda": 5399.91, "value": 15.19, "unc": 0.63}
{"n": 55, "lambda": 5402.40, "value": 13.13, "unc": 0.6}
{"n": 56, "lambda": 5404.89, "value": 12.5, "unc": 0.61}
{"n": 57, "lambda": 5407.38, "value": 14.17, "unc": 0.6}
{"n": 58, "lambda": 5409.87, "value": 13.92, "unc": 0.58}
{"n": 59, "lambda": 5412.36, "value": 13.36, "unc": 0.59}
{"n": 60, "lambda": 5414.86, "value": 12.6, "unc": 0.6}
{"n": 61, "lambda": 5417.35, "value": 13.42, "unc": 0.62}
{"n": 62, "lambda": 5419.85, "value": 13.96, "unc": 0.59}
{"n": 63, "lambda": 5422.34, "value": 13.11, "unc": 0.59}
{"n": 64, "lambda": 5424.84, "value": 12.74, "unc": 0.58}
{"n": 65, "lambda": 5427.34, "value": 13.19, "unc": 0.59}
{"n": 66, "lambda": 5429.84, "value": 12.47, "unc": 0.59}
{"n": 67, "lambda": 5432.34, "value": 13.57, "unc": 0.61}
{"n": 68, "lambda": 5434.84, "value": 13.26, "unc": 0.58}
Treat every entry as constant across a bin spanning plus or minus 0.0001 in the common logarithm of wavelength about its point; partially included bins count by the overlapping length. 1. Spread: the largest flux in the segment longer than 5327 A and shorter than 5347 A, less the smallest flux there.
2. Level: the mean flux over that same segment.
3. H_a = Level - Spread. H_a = 10.4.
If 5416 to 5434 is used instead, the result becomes 11.7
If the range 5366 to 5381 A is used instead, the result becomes 11.1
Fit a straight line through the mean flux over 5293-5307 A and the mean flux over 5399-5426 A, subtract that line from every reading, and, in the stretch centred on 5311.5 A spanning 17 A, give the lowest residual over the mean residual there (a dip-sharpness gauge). 0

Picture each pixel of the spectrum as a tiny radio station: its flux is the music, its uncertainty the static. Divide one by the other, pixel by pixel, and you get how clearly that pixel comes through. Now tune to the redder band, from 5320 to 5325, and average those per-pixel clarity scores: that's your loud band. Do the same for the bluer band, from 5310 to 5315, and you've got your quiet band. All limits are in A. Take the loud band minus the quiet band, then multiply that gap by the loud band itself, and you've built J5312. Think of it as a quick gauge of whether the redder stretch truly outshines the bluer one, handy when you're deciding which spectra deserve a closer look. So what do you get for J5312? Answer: -30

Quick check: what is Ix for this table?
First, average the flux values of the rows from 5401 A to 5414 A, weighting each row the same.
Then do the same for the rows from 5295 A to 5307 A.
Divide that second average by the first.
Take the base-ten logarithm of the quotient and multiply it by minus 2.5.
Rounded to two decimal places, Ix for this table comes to -0.02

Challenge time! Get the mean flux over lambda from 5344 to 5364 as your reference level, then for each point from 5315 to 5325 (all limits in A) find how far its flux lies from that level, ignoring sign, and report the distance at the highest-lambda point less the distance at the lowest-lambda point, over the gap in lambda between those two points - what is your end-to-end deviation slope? 0.10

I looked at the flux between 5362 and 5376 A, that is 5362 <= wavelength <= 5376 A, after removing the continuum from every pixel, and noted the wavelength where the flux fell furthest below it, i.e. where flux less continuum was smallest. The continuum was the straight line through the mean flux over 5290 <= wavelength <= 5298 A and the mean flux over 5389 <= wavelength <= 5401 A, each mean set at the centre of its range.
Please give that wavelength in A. 5370.16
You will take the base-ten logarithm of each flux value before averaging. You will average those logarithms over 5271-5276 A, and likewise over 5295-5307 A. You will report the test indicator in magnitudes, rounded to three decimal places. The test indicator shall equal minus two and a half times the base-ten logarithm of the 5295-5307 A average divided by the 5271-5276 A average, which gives -0.007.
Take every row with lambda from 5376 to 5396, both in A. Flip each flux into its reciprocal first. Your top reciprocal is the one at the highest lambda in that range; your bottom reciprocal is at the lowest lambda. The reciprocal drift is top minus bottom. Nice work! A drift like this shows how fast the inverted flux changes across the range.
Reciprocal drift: 0.0070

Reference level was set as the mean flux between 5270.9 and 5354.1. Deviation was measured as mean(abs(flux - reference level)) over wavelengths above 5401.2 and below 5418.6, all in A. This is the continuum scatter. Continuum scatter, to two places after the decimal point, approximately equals 0.53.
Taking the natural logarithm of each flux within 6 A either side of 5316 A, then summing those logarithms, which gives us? 13.2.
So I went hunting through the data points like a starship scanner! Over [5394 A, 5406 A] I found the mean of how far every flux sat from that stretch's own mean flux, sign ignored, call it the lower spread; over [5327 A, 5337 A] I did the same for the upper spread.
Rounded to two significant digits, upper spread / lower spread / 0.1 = 9.6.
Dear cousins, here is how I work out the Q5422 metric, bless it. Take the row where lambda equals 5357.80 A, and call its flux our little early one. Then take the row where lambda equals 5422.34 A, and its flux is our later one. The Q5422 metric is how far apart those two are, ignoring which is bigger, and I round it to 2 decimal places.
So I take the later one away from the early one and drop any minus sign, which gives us 0.84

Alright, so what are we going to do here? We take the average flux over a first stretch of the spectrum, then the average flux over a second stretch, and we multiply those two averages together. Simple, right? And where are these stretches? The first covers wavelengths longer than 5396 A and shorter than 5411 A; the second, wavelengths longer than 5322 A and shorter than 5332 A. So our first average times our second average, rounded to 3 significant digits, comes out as 167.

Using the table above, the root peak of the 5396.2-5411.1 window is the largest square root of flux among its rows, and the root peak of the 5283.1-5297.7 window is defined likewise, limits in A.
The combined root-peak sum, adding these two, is 7.74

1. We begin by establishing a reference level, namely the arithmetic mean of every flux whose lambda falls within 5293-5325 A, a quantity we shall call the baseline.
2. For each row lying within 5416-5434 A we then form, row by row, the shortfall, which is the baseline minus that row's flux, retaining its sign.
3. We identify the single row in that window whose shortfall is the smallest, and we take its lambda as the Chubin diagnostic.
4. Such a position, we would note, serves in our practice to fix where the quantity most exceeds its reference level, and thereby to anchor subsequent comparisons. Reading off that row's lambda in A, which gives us 5419.85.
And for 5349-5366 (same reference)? 5350.41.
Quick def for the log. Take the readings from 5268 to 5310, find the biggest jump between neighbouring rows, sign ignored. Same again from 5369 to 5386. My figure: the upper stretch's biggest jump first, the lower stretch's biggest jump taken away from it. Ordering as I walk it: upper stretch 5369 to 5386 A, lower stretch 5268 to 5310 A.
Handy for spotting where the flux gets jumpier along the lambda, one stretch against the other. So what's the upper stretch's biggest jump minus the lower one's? -1.8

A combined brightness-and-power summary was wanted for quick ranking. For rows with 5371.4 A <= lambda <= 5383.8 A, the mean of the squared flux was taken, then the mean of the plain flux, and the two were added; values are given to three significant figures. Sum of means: 200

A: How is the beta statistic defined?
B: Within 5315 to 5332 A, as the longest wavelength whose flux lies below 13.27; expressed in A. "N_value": 5330.73 A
